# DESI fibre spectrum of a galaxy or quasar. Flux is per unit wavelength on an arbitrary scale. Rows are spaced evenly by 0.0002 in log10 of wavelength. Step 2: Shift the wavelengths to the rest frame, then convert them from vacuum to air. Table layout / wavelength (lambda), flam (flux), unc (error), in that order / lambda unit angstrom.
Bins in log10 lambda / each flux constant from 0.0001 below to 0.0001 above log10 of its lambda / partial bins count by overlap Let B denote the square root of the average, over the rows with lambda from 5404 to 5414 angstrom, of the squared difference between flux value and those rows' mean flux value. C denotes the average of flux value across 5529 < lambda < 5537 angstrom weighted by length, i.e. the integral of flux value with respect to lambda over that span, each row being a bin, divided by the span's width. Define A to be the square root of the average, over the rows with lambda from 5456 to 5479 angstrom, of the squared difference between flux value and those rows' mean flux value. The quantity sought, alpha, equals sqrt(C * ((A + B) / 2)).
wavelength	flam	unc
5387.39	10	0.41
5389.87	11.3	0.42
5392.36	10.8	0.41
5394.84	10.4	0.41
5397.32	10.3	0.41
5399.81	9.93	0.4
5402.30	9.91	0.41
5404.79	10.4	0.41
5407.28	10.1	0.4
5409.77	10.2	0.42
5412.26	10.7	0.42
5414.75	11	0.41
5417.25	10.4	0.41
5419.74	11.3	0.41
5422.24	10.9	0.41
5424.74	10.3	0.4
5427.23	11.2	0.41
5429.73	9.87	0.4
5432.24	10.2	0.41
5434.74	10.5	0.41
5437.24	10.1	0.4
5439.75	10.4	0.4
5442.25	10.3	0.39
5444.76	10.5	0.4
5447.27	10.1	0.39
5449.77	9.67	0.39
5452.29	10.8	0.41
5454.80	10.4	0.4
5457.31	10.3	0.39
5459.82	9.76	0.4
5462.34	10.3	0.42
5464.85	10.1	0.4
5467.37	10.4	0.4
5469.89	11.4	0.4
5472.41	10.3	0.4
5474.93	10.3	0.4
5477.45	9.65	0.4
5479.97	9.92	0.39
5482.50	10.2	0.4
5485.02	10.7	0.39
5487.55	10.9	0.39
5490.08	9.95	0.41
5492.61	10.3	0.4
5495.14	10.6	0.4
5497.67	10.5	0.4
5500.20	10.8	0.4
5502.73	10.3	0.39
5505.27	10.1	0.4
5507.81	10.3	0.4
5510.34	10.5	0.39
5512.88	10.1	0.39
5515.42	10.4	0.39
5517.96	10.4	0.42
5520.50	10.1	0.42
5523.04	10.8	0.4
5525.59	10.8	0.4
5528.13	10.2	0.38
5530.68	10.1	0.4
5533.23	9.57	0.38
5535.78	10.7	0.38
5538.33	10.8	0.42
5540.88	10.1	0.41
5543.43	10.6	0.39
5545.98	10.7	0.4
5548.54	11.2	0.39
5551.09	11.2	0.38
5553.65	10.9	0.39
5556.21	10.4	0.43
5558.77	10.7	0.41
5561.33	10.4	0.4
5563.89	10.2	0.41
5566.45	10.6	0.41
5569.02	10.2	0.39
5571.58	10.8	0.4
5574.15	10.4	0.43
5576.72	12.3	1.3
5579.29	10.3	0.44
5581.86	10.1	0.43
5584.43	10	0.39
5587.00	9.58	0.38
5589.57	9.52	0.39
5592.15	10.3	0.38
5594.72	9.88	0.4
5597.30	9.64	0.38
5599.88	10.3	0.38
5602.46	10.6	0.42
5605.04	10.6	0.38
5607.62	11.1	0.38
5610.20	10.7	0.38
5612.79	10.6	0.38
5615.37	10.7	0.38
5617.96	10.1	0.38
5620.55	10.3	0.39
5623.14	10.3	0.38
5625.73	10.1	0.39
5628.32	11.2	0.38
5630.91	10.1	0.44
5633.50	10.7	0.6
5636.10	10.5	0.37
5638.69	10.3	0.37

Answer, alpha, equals 1.88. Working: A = 0.47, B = 0.23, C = 10.11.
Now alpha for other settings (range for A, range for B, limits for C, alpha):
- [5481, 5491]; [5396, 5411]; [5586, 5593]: 1.65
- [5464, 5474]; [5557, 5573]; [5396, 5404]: 1.93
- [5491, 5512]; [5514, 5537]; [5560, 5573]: 1.74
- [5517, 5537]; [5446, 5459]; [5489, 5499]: 2.00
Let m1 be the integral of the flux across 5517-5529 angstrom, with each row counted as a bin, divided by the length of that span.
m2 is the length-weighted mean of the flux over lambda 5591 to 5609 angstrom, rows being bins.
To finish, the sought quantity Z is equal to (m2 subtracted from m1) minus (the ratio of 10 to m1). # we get -0.8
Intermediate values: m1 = 10.47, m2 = 10.35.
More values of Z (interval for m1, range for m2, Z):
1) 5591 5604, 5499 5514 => -1.2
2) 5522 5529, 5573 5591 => -0.6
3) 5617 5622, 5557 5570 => -1.2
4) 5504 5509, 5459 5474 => -1.2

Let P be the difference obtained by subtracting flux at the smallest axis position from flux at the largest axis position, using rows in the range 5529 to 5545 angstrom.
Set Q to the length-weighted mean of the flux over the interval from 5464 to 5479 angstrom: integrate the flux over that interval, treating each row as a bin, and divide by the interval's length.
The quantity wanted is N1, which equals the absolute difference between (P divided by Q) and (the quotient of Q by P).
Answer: 21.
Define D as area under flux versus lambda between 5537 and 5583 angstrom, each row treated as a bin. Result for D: 490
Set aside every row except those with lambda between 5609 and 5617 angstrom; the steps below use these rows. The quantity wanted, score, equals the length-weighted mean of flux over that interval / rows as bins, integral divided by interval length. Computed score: 10.6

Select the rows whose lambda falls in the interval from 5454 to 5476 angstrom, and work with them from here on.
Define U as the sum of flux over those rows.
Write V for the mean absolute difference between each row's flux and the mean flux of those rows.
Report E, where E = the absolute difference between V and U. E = 93.0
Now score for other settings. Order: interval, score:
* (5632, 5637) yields 10.6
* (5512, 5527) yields 10.4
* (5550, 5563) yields 10.7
